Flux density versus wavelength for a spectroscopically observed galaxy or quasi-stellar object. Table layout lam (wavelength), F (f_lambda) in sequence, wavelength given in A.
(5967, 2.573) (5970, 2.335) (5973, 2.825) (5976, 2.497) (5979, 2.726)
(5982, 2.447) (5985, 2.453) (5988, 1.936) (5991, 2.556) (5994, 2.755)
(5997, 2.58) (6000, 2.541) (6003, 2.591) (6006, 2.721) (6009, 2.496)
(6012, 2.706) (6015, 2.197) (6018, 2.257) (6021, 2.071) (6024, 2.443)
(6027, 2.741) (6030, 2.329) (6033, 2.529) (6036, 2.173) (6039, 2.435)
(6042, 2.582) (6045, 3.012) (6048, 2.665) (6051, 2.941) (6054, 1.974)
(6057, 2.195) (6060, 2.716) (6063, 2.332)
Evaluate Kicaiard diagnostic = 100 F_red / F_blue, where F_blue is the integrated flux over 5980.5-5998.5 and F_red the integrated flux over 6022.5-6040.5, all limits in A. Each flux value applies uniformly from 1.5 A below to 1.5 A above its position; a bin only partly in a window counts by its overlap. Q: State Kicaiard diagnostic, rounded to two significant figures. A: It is 99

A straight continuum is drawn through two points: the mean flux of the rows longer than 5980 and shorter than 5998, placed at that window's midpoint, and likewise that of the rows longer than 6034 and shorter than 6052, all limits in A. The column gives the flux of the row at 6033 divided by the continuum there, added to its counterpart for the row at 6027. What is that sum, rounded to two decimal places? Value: 2.04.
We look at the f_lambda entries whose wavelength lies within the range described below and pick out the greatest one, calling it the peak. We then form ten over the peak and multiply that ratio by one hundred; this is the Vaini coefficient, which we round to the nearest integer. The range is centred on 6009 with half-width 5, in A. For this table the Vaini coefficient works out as 368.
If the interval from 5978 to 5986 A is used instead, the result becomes 367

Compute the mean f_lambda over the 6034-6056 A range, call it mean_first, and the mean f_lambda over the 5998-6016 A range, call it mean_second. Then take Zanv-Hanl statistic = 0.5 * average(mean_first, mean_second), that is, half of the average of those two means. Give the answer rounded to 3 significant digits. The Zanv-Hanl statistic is 1.27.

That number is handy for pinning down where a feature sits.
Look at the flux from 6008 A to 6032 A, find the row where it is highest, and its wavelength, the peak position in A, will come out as 6027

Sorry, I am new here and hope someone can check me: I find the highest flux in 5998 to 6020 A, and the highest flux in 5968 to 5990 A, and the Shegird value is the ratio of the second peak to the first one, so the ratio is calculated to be 1.04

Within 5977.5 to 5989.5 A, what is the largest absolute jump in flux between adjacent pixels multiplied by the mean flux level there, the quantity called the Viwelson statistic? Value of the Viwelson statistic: 1.2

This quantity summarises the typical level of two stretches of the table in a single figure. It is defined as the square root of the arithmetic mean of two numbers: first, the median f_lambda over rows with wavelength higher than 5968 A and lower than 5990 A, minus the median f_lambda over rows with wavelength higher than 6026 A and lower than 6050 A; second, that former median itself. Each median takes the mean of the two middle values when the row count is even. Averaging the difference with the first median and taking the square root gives 1.08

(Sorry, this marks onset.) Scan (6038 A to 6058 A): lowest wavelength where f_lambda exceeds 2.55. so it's 6042 A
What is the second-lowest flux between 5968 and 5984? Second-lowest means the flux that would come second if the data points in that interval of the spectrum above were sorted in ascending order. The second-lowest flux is 2.447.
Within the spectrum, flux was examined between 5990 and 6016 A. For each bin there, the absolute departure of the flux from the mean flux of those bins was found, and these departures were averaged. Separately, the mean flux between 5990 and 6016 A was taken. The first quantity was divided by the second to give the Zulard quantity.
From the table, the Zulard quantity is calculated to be 0.043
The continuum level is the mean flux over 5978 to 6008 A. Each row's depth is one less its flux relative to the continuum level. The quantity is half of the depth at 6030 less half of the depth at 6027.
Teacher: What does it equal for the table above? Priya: 0.08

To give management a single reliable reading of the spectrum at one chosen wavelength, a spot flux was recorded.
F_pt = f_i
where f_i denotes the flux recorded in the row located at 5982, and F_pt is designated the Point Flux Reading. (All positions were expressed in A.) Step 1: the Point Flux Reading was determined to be 2.447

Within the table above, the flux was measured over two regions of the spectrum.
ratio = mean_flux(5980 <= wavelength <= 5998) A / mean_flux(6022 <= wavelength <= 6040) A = 1.01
